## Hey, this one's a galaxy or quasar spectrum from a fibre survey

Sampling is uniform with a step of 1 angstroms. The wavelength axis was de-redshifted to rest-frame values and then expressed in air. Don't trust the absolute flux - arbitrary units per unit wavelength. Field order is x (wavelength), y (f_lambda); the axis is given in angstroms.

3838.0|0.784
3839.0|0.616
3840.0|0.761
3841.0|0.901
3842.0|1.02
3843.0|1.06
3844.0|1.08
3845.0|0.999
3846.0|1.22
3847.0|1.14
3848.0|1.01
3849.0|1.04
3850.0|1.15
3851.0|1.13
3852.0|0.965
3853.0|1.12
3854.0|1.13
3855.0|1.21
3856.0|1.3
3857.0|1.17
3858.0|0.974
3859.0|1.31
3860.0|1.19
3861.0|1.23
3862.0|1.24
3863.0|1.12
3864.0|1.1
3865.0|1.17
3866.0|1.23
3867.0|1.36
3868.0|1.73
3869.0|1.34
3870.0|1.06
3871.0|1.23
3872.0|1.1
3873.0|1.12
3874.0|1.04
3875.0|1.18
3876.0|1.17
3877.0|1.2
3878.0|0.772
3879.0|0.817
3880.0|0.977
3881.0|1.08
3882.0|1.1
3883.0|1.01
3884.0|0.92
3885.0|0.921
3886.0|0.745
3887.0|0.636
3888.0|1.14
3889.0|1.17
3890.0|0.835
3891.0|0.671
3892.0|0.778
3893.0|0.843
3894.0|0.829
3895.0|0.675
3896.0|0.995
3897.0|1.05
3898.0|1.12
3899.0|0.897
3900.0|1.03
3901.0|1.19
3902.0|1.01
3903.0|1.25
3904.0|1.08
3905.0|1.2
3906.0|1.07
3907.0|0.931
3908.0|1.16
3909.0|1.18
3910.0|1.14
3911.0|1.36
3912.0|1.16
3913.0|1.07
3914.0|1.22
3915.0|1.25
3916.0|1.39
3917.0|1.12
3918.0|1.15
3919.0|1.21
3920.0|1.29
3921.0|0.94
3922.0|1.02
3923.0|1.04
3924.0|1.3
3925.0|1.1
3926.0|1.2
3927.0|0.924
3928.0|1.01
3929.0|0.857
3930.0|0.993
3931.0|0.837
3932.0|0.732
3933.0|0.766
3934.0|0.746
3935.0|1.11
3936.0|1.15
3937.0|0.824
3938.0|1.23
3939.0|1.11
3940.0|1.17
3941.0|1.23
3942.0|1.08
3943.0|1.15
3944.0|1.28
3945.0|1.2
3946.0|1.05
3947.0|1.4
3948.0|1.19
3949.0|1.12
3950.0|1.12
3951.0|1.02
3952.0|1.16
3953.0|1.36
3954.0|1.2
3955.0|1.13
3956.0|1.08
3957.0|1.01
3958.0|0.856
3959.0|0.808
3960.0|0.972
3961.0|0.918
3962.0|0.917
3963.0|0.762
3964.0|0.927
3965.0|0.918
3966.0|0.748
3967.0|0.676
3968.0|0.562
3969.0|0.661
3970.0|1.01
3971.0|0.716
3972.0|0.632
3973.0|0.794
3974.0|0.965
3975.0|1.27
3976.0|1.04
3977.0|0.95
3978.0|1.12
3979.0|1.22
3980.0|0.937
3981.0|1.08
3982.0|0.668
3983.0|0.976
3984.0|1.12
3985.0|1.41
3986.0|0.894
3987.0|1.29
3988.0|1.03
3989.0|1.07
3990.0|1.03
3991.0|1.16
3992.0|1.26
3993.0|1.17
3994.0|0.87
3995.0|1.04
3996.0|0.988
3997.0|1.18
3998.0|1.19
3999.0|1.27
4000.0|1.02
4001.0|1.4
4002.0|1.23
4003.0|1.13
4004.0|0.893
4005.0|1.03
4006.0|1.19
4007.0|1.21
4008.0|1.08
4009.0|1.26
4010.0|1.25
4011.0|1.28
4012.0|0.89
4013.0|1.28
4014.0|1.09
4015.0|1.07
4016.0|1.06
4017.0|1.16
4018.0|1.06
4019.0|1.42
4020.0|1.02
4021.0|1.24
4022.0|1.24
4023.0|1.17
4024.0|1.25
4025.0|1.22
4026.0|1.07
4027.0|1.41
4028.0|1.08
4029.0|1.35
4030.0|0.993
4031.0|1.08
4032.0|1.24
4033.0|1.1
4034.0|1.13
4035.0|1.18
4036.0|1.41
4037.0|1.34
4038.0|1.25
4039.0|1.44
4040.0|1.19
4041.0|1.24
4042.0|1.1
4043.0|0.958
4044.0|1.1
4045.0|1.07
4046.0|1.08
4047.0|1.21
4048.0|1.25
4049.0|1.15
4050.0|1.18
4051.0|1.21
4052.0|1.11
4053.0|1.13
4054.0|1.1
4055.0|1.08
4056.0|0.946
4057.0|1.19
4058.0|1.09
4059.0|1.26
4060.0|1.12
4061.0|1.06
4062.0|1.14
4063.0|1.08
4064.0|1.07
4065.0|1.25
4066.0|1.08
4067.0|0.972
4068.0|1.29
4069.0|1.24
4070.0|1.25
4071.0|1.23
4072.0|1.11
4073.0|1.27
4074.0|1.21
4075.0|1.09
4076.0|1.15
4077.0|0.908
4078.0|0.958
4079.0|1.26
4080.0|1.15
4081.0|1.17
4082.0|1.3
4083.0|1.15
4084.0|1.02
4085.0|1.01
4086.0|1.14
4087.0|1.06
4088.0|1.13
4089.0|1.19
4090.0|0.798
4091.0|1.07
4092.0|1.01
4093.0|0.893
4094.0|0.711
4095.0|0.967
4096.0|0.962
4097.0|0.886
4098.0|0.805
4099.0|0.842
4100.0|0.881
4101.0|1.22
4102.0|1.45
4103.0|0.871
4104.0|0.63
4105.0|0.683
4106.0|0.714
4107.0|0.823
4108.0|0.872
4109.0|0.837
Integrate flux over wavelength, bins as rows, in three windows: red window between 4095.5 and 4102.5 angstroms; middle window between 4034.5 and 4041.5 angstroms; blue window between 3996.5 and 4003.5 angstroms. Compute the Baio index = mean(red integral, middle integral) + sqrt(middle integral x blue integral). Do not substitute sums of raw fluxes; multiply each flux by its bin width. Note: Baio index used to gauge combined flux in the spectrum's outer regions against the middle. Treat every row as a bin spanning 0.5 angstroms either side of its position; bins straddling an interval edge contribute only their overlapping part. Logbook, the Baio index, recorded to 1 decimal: 16.8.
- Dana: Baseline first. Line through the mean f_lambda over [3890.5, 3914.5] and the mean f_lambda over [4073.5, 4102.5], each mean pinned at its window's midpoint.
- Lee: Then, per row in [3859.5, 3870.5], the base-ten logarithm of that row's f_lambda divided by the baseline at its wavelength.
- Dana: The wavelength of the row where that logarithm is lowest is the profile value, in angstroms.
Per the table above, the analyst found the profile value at 3870.0 angstroms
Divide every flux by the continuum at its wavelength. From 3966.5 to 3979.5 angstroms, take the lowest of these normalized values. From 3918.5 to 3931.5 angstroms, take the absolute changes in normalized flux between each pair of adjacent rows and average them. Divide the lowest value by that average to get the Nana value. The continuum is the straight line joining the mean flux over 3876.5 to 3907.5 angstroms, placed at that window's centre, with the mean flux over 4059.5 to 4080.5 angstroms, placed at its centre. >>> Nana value 3.4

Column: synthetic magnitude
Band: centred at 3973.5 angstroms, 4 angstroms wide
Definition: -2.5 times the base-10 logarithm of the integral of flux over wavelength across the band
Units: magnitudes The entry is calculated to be -1.4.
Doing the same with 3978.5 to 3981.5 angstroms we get -1.3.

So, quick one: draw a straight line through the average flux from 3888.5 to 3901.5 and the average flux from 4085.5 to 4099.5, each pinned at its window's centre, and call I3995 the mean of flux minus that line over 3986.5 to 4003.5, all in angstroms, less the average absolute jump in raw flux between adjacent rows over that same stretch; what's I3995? 0.04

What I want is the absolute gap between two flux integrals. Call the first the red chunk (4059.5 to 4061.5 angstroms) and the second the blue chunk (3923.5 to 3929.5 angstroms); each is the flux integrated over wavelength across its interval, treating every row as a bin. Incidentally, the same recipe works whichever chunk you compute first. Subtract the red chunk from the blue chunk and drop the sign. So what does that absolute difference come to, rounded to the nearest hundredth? 4.21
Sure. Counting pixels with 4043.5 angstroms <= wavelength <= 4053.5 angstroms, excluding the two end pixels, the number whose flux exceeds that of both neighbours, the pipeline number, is 2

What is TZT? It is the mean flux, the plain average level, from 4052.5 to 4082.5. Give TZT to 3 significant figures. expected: 1.14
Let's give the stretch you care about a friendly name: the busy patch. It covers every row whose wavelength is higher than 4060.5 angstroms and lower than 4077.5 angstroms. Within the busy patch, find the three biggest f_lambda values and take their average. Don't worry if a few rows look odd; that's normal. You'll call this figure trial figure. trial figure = 1.27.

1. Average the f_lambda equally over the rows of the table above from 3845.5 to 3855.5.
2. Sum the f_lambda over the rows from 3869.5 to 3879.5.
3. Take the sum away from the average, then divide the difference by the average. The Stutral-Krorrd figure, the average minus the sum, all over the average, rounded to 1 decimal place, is -8.6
